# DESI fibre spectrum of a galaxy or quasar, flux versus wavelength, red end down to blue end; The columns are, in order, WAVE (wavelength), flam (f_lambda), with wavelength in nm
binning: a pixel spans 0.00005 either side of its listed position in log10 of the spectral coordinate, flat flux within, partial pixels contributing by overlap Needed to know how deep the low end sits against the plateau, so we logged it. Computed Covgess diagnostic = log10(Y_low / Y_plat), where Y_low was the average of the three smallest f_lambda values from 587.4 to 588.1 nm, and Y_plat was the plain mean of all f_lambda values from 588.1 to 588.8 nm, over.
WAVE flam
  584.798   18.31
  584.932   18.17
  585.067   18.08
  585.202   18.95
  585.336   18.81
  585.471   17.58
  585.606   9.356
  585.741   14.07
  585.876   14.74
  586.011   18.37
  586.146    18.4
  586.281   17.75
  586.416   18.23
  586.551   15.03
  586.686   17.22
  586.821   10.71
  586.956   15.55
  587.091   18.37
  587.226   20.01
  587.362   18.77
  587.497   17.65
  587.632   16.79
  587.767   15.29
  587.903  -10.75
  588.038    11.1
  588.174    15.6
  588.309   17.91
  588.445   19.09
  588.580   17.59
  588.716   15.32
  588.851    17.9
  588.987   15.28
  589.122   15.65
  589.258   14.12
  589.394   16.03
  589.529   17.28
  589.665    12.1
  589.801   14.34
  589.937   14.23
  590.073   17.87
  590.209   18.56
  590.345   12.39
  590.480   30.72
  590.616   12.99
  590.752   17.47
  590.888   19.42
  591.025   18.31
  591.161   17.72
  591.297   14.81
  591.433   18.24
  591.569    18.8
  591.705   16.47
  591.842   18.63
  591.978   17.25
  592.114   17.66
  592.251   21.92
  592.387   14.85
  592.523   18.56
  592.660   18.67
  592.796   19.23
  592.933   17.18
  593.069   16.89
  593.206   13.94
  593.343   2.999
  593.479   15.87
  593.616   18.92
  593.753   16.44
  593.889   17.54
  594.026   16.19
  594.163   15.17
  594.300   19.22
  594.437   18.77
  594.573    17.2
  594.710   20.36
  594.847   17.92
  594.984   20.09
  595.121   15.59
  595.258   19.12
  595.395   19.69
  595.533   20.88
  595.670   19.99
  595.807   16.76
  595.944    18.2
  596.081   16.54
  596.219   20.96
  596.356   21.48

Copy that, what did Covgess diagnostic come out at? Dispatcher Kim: -0.52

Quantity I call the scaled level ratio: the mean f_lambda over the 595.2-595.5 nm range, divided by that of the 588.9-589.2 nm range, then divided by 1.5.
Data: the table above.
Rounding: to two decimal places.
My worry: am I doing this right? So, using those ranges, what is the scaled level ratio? 0.84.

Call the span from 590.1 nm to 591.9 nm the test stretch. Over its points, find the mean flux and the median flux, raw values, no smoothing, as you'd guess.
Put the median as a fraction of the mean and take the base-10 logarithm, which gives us 0.005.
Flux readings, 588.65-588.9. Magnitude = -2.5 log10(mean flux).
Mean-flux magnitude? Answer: -3.05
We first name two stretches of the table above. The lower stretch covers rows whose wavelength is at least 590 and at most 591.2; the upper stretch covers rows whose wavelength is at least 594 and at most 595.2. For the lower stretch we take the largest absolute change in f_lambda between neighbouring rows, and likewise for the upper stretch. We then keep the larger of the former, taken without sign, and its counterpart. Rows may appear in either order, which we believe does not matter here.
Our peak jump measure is 18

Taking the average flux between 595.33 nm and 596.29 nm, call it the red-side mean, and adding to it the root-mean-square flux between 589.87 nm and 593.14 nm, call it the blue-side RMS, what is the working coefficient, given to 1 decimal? 37.2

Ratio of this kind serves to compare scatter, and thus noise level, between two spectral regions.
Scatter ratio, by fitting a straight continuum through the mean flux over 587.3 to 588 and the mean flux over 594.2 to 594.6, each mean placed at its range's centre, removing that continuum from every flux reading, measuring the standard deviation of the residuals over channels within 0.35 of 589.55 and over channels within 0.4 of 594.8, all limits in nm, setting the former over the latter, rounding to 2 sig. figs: 1.1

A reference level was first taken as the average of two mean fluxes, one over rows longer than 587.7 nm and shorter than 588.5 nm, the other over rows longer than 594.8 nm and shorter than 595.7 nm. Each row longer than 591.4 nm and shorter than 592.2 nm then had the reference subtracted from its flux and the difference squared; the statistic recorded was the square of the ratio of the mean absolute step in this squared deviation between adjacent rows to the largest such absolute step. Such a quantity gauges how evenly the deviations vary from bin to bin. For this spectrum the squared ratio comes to 0.37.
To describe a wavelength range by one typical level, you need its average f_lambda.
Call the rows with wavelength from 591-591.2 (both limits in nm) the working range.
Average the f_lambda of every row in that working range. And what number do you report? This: 18.0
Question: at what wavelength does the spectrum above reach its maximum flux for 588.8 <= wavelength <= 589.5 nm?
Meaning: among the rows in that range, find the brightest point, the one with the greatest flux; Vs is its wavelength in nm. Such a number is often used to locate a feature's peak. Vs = 588.851 nm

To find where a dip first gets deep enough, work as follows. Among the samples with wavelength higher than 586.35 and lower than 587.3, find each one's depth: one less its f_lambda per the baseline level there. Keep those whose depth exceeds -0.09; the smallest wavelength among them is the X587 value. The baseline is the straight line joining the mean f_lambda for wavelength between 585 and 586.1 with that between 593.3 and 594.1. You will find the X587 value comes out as 586.551 nm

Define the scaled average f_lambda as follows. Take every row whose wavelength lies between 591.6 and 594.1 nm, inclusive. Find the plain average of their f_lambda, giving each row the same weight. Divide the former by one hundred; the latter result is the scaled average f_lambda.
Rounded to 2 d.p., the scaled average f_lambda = 0.17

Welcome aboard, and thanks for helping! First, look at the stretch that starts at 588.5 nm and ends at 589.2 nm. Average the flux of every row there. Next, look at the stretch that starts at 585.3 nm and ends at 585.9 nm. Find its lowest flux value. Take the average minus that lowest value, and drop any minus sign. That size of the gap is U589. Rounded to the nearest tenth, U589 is 7.0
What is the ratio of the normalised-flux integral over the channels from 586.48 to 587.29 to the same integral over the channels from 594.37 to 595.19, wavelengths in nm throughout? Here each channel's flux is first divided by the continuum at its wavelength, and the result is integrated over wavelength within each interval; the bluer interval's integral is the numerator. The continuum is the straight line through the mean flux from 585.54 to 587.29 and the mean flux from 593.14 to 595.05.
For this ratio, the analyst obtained 0.897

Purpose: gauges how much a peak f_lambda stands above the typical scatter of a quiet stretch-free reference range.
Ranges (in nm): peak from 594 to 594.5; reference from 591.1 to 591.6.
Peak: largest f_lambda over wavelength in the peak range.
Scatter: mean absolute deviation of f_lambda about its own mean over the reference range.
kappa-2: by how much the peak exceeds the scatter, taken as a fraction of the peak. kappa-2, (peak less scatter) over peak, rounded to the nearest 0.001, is 0.933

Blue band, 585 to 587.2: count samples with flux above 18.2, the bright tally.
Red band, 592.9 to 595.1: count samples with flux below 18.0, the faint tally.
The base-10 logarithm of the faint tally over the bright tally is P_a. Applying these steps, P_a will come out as 0.26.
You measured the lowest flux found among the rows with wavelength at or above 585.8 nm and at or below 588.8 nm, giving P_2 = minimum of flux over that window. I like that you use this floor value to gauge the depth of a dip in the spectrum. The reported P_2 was -10.75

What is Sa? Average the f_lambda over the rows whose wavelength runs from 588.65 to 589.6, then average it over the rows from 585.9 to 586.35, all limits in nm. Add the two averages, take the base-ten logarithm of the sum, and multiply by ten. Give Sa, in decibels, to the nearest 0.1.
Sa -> 15.3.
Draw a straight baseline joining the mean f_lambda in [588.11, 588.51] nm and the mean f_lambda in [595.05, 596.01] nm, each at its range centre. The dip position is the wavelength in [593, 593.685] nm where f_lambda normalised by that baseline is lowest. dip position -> 593.343 nm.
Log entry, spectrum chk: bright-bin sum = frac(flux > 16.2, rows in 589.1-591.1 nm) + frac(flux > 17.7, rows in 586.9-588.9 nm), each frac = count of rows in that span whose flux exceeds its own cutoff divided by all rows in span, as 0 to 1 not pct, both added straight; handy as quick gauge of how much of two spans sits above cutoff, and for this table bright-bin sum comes 0.9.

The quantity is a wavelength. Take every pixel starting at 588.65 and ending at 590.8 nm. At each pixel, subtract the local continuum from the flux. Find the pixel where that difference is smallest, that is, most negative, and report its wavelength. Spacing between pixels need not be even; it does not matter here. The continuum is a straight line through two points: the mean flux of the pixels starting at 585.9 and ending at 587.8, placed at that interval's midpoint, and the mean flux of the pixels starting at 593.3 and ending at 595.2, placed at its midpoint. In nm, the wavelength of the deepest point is 589.665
